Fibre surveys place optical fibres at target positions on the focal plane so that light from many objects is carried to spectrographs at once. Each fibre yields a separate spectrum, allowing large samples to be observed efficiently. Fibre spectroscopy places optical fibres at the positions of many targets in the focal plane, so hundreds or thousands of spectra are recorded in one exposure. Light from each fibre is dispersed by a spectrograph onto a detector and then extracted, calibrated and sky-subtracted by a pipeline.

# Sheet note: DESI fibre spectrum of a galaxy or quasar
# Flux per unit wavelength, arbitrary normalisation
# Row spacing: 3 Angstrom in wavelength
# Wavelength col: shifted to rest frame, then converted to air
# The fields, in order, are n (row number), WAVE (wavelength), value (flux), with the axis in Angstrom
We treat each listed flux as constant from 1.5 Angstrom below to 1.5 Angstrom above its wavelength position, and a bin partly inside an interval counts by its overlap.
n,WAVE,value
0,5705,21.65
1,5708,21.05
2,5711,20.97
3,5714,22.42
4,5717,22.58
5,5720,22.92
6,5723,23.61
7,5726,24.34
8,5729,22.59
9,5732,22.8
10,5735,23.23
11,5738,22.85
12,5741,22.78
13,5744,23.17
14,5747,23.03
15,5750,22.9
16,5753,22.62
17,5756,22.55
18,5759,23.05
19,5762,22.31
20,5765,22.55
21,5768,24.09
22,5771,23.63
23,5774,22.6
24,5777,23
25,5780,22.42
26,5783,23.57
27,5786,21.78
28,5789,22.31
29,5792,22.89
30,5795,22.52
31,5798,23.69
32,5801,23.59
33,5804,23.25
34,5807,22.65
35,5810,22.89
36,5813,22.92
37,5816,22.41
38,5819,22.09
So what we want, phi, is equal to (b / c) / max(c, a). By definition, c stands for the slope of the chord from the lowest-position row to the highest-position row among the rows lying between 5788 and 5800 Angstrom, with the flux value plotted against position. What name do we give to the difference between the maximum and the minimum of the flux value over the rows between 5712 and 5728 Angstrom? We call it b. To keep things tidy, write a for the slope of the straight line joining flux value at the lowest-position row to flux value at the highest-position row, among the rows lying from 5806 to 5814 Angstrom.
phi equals 82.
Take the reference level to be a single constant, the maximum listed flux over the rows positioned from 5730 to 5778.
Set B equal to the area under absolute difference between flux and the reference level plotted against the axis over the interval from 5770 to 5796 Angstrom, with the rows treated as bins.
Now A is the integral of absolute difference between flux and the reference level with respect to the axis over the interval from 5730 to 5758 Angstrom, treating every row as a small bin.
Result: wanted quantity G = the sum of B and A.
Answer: 69.2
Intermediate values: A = 33.9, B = 35.3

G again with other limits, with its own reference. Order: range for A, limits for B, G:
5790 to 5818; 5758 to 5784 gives 59.9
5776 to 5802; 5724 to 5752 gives 62.2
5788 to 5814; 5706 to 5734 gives 72.6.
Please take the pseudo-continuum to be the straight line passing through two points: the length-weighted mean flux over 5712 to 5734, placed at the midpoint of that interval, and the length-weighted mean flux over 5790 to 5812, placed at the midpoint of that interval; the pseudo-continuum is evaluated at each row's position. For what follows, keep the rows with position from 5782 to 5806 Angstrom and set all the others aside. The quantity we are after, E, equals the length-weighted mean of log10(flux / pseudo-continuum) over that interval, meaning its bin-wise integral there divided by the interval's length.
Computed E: -0.0023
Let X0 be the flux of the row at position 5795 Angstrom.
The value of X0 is 22.52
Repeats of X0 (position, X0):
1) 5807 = 22.65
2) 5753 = 22.62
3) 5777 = 23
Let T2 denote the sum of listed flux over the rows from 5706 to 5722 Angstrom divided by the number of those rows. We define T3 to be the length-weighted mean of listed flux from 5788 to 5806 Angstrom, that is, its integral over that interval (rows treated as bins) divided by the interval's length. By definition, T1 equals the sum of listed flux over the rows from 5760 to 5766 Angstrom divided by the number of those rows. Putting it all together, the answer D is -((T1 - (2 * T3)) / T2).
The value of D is 1.08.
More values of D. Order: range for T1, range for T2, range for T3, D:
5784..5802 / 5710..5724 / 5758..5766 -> 1.00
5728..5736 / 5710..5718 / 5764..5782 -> 1.06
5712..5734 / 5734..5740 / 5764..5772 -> 1.04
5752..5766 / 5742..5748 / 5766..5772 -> 1.08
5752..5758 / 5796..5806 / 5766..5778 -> 1.02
